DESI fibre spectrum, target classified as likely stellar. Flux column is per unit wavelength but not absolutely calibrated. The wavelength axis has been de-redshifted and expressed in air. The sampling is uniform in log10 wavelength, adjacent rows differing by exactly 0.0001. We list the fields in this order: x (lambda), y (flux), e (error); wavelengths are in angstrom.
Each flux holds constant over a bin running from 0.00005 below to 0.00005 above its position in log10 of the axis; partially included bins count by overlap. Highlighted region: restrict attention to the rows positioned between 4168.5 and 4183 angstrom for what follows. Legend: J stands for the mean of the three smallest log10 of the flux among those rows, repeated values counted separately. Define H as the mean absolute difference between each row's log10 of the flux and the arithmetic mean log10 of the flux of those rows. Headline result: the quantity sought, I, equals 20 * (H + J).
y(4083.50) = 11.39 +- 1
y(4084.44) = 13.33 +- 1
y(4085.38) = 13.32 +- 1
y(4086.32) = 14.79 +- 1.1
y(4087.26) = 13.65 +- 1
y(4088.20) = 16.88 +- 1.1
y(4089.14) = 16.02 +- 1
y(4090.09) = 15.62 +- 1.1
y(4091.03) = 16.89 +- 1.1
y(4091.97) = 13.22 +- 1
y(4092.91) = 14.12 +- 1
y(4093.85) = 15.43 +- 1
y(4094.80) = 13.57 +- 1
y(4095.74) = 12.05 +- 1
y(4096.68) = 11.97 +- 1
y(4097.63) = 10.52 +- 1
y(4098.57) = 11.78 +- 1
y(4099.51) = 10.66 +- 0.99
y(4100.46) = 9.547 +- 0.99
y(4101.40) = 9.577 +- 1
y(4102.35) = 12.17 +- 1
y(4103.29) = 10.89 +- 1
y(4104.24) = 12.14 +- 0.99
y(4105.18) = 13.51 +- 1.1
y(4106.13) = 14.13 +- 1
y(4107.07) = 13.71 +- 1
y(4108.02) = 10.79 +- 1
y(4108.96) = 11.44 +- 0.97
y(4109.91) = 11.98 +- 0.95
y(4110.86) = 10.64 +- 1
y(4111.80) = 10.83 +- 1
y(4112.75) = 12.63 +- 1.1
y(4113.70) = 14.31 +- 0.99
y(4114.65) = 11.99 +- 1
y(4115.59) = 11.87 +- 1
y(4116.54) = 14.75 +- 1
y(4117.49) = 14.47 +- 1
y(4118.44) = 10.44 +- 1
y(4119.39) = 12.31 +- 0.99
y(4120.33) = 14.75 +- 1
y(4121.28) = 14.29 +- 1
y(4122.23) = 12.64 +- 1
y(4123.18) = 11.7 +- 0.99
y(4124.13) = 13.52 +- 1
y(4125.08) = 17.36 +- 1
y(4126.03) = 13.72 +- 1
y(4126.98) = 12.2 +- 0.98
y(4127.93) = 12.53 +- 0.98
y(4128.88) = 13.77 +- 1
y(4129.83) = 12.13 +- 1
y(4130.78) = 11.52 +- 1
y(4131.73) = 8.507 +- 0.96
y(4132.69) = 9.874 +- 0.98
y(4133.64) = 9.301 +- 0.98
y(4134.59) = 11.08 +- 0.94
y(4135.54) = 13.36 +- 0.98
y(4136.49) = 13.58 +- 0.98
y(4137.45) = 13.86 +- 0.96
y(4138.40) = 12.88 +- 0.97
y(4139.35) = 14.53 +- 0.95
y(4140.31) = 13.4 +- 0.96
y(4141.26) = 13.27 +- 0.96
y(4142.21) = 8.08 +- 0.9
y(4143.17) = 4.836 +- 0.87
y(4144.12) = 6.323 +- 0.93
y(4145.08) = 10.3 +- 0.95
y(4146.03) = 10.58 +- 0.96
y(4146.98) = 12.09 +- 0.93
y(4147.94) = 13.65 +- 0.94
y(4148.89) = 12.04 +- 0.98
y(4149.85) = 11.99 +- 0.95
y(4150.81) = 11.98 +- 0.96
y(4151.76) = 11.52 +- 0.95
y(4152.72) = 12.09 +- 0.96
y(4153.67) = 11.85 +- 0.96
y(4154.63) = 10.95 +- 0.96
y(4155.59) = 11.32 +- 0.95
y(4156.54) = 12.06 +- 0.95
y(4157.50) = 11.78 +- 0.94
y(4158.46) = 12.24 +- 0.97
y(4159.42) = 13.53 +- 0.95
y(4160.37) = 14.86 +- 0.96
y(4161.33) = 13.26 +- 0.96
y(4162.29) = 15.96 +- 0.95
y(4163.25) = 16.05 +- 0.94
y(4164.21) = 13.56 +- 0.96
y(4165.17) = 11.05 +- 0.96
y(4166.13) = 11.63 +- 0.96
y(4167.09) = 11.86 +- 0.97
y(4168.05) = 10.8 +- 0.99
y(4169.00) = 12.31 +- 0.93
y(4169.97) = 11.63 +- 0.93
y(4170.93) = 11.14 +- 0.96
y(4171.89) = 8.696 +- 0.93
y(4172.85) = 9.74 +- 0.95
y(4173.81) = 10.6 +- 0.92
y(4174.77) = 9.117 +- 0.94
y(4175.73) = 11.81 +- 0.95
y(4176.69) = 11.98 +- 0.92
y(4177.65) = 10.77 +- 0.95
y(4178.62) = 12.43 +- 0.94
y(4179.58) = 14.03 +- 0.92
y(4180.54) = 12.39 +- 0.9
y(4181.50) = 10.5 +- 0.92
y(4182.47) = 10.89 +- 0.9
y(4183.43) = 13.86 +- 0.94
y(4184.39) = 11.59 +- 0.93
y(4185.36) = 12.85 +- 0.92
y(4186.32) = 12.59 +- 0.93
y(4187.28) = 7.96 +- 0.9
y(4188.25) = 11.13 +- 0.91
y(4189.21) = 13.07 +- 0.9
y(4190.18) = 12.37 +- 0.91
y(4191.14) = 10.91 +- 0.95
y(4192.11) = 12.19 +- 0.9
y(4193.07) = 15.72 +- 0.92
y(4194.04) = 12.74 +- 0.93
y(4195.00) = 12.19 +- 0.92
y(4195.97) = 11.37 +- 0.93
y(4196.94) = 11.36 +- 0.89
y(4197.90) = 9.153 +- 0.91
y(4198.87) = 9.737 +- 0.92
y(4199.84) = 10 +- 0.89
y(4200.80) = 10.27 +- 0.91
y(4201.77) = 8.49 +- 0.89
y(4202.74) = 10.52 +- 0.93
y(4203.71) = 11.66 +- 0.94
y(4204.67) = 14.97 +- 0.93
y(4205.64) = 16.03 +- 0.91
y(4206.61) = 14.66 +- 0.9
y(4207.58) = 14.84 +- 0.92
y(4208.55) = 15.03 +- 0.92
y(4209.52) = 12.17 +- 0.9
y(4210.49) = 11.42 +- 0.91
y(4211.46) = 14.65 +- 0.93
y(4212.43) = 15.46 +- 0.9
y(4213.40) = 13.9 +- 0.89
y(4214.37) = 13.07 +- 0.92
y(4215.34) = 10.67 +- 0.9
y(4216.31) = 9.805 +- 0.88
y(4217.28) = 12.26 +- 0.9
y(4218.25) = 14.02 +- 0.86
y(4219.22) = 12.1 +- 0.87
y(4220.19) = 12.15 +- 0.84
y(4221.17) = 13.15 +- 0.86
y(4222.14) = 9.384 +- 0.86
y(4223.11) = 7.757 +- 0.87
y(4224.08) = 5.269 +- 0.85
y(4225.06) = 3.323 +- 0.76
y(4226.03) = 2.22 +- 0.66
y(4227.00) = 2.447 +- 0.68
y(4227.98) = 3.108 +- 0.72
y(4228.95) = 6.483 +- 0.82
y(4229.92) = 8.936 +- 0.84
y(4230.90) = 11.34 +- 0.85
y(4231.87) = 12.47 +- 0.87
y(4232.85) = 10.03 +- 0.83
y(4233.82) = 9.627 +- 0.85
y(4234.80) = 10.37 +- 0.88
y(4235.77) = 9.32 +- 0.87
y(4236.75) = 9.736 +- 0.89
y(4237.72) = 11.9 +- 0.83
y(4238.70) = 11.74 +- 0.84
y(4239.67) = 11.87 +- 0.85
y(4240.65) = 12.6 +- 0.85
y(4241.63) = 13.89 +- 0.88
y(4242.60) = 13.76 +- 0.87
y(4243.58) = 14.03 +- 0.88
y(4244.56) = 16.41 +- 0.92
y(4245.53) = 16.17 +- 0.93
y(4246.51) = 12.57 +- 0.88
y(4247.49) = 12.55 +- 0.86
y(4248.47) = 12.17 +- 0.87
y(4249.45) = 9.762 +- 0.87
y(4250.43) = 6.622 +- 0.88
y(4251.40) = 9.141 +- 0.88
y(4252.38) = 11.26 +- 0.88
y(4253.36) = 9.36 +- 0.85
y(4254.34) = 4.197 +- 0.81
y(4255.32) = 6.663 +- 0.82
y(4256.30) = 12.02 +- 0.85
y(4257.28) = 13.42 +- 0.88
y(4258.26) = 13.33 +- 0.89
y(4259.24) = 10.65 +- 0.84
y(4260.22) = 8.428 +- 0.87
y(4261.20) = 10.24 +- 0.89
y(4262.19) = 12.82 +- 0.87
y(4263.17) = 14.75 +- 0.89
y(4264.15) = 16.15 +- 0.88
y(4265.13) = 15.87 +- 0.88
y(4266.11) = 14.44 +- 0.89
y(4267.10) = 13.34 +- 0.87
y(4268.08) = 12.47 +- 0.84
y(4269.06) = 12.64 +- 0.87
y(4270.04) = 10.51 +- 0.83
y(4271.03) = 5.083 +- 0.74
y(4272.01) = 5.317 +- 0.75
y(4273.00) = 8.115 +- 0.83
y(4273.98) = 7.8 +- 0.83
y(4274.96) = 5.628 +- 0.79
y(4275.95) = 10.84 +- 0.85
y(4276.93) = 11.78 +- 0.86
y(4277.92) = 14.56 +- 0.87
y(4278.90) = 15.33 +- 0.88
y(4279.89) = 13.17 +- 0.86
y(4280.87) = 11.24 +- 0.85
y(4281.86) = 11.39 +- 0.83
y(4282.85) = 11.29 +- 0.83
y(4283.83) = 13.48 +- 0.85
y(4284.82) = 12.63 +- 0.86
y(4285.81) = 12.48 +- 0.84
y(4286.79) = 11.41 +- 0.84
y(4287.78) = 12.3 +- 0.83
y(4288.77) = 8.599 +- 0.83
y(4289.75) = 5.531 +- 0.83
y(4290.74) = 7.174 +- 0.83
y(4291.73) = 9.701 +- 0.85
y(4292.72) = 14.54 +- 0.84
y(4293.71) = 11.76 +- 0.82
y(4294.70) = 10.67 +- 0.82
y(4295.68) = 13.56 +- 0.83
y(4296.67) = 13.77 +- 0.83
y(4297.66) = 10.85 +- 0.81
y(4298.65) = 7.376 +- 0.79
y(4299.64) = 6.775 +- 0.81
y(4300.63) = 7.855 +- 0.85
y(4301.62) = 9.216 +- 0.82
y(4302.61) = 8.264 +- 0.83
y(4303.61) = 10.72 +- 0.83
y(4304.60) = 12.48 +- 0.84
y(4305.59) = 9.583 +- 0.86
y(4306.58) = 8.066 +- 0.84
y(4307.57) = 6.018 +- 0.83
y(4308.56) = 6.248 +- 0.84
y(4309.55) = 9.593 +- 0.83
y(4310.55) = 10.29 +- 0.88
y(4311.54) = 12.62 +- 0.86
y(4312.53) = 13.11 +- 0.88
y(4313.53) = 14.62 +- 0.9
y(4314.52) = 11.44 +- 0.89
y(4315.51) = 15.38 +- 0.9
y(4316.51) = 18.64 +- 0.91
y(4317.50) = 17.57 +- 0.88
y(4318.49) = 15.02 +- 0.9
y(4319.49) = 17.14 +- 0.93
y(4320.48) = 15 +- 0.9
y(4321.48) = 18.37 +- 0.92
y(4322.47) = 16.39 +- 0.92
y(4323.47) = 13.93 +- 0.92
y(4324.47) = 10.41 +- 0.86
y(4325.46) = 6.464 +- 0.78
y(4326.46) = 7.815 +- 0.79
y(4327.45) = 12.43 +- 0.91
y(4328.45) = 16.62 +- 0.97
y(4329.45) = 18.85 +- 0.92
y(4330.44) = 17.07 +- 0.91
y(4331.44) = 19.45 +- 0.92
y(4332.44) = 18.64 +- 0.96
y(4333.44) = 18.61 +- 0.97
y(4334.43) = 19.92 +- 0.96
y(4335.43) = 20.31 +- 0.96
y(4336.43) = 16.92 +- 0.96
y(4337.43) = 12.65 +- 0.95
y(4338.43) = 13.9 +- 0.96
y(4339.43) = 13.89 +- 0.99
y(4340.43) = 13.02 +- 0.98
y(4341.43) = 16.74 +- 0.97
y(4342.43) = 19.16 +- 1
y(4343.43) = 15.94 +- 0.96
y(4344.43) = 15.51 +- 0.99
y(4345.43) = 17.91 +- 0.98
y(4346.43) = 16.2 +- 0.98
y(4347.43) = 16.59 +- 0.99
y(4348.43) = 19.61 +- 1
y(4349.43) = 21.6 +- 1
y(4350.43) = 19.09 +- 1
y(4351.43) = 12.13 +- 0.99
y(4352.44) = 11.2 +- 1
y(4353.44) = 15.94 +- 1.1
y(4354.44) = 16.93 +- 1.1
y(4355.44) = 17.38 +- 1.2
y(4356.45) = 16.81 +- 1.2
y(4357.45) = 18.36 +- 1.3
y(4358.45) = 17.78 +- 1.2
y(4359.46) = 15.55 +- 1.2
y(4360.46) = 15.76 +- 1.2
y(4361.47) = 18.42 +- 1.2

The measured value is 20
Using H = 0.043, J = 0.96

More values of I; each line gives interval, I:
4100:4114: 21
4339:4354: 23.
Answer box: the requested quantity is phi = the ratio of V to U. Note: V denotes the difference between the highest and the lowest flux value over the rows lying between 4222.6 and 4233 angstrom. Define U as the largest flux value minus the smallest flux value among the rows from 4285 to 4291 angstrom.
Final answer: 1.48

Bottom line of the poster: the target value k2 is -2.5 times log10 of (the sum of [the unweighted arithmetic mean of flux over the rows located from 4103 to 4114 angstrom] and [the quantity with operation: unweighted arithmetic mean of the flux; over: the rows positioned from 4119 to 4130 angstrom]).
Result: -3.52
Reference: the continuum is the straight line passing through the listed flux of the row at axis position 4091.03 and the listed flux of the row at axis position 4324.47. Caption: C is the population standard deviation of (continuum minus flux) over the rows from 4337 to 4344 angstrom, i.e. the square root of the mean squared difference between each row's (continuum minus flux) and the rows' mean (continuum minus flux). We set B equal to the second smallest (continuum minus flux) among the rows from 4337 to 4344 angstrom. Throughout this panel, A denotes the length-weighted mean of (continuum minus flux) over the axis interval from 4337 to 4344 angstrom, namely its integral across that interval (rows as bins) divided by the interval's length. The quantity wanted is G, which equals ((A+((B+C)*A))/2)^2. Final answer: 84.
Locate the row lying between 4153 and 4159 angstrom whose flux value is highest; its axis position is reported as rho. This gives 4158.46 angstrom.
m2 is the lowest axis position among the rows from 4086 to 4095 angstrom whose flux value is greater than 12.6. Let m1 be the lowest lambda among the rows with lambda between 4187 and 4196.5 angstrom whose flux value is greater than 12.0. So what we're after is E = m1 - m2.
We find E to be 102.9 angstrom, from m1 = 4189.21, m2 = 4086.32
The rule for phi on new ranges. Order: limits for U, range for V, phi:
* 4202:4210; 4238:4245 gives 0.85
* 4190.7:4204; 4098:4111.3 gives 0.63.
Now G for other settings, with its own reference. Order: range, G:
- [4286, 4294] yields 3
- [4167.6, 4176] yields 97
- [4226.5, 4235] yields 210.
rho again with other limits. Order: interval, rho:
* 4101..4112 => 4106.13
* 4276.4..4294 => 4278.90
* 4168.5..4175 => 4169.00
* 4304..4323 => 4316.51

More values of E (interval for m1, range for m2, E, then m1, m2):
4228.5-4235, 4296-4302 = -64.8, 4231.87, 4296.67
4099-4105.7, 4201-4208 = -102.3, 4102.35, 4204.67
